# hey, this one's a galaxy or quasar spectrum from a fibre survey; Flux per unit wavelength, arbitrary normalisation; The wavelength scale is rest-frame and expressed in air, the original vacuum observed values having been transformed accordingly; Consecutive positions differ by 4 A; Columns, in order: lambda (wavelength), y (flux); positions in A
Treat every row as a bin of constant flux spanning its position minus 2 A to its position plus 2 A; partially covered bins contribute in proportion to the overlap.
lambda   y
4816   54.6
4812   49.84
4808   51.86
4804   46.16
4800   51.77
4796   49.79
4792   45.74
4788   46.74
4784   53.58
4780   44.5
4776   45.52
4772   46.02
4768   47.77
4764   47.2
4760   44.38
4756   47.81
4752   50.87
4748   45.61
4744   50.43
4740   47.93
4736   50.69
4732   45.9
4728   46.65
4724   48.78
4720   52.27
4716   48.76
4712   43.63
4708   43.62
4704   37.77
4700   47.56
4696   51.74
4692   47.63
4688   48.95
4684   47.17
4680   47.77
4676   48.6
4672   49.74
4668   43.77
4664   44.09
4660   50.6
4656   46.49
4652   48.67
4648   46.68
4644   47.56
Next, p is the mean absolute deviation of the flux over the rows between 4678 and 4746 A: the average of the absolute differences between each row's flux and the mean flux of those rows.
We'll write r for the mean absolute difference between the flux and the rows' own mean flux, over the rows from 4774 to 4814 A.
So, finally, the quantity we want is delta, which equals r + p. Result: 5.2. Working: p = 2.37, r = 2.82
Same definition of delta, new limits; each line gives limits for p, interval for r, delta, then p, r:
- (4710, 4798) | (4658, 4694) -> 3.8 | 2.13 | 1.72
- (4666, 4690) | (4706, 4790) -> 3.7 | 1.46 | 2.22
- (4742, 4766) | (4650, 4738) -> 4.4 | 1.99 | 2.43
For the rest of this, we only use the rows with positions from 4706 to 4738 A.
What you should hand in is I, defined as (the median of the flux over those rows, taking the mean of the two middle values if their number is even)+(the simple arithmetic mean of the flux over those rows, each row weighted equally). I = 95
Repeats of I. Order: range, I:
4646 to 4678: 95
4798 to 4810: 102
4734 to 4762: 96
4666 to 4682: 96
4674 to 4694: 96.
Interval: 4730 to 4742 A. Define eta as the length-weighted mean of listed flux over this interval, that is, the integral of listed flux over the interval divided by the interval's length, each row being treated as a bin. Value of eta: 48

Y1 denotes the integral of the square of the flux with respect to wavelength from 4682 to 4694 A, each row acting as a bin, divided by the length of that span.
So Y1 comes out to 2297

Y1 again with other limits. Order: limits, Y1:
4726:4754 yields 2337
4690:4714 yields 2073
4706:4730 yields 2245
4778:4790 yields 2345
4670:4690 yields 2348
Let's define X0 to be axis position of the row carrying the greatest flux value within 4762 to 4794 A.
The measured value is 4784 A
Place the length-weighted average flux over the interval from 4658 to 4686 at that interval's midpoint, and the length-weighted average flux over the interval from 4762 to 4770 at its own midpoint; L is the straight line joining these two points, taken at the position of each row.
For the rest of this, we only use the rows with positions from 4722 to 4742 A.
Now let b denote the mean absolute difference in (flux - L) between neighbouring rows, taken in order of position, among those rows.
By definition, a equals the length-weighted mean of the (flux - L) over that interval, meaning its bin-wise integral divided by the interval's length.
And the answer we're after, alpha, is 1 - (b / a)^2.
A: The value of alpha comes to -22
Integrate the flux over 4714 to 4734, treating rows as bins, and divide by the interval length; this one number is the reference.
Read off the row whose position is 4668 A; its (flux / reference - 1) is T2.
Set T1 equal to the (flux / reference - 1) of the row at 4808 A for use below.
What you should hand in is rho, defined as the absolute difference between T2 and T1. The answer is 0.17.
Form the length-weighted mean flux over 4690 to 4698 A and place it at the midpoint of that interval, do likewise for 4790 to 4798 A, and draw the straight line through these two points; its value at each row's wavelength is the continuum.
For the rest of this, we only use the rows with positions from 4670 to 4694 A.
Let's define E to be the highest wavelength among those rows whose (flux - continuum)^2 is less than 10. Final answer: 4692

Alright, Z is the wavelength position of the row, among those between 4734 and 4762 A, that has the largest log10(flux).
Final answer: 4752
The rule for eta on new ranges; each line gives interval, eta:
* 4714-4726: 50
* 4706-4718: 45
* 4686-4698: 49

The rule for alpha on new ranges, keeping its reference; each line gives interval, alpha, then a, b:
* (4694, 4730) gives -39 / -0.68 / 4.3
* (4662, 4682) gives -11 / -0.60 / 2.1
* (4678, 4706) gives -59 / -0.47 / 3.6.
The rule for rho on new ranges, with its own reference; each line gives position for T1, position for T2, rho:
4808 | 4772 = 0.12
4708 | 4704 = 0.12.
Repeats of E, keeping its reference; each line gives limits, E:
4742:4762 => 4756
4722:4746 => 4744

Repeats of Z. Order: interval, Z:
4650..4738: 4720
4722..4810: 4784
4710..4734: 4720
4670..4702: 4696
